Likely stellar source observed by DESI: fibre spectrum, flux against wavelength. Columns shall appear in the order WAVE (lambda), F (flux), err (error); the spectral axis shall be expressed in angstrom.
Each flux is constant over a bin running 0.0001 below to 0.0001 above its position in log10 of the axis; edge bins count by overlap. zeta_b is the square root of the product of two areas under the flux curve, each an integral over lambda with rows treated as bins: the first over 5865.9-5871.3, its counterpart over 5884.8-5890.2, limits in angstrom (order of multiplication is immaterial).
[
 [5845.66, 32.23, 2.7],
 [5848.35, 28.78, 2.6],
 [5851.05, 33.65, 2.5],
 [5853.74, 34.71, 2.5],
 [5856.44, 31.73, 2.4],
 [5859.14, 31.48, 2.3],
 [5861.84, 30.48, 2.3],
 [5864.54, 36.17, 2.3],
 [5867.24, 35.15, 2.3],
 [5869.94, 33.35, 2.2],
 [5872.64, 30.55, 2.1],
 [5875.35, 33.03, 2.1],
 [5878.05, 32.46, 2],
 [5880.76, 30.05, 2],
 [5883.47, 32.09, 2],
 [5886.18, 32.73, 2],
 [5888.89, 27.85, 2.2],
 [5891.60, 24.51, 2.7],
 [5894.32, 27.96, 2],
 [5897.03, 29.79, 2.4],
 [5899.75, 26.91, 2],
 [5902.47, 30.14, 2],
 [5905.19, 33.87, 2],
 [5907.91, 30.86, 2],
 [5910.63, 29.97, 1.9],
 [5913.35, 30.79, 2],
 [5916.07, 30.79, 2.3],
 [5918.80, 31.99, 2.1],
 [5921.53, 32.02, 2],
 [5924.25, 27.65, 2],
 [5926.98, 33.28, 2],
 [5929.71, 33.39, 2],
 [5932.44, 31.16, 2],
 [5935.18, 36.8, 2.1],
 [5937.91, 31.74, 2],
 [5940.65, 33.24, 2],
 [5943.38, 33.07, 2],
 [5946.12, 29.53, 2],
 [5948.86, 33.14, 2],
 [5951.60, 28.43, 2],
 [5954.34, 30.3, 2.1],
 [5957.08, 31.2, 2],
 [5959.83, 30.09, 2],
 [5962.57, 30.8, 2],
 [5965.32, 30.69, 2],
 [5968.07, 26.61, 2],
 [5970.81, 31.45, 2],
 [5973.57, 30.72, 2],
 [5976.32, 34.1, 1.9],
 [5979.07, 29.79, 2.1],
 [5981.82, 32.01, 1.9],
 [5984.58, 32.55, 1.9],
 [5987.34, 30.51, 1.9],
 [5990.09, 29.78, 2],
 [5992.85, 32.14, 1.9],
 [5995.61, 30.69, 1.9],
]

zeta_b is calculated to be 174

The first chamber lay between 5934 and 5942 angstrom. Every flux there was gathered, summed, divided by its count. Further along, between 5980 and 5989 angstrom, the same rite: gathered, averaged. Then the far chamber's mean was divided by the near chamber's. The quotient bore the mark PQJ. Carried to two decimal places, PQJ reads 0.93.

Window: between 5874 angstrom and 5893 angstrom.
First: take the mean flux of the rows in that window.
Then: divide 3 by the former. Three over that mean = 0.0987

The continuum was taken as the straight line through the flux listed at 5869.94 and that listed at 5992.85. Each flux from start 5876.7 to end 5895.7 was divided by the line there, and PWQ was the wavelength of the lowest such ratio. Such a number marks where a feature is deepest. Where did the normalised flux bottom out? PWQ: 5891.60 angstrom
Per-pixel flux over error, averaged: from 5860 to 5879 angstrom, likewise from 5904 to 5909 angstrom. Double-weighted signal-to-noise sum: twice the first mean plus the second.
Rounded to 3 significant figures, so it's 46.4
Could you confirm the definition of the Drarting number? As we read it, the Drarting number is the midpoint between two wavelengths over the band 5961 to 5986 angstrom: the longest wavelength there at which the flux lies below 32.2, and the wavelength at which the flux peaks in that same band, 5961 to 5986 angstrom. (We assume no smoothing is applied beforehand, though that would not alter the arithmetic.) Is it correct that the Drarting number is 5979.1 angstrom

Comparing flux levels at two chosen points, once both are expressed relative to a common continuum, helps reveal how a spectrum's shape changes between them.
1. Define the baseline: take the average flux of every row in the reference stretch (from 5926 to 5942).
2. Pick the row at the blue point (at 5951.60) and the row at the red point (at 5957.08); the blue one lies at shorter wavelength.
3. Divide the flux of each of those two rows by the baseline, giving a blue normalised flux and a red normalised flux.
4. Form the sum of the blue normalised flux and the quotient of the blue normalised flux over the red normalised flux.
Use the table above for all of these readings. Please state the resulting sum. 1.77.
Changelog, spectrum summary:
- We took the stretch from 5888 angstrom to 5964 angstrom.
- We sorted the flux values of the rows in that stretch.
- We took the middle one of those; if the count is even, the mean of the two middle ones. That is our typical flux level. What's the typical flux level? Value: 30.8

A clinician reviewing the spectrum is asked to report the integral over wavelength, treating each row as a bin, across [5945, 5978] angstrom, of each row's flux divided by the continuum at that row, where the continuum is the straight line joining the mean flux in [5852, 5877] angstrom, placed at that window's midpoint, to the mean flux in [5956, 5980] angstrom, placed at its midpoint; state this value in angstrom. 32.8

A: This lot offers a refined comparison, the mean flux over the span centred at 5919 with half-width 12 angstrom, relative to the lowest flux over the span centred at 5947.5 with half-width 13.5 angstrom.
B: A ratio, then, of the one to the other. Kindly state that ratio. 1.10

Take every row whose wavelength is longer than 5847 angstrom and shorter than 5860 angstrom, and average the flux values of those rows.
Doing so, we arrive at 32.1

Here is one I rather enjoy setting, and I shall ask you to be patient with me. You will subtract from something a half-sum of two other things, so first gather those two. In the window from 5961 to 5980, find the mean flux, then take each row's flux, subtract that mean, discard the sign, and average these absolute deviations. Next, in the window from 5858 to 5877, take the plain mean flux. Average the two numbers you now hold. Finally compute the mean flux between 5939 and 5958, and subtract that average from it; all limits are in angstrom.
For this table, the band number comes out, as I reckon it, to 14.15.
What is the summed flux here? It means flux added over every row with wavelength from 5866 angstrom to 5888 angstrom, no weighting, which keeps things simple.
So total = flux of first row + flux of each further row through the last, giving 259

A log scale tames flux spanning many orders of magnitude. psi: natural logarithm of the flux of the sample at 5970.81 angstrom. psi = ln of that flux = 3.45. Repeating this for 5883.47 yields 3.47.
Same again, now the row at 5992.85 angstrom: 3.47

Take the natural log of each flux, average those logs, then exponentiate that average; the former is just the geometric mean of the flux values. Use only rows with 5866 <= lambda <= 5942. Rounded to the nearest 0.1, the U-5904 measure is 31.1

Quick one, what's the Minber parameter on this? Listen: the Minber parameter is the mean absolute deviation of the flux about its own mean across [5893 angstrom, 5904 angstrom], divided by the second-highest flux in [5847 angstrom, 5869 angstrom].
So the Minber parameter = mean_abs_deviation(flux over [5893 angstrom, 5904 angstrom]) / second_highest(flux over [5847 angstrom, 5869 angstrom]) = 0.0360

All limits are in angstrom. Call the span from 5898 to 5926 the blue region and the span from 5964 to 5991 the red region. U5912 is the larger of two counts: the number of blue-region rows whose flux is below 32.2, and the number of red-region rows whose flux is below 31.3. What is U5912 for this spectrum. 9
